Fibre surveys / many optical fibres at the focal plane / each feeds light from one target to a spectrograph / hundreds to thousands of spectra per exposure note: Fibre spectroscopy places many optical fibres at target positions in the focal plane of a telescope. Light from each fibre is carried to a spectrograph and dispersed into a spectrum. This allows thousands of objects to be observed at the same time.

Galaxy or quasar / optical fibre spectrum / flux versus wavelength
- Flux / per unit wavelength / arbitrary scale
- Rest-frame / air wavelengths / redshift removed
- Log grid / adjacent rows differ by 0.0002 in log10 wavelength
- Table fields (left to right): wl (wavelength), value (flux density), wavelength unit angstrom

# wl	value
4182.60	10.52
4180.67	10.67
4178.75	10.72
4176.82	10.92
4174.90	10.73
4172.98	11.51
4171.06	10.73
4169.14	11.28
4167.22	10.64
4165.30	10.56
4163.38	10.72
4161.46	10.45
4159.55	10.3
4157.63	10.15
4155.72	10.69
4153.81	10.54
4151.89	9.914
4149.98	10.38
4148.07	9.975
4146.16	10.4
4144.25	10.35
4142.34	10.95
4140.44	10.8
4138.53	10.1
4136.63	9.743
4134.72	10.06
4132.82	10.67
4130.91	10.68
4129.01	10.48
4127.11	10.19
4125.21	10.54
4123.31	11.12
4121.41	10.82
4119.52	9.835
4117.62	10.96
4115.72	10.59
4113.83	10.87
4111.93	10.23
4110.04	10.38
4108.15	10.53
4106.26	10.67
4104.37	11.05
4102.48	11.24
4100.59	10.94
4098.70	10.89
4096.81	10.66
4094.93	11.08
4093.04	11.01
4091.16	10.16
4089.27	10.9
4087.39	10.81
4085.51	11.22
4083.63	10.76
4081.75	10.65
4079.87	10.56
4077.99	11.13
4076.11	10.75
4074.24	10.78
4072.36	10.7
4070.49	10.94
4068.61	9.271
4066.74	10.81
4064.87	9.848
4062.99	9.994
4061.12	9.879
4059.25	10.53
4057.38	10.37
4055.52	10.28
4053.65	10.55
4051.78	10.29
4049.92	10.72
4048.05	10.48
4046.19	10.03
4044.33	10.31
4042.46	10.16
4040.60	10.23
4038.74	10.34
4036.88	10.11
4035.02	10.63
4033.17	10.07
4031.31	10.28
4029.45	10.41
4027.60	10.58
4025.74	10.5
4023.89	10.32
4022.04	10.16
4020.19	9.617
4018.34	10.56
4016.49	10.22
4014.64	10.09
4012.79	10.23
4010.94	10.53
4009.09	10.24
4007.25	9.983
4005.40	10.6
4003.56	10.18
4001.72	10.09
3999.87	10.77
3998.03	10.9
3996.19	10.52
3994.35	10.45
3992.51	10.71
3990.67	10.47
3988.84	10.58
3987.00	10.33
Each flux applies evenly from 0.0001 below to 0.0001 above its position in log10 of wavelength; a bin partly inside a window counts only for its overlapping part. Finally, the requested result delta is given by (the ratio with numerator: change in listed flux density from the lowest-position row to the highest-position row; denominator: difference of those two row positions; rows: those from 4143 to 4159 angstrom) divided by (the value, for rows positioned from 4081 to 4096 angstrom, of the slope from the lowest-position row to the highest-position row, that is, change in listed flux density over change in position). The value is -0.5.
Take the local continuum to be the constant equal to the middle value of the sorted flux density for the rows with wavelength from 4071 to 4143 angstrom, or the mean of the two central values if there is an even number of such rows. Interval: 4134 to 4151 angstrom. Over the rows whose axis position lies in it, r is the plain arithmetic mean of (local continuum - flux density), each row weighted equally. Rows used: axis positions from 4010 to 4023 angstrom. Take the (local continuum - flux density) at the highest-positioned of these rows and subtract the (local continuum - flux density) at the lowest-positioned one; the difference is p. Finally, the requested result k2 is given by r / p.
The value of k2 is 1.1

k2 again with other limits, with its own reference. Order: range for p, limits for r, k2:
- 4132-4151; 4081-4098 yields -0.3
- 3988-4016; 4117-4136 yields 0.4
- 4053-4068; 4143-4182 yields -0.6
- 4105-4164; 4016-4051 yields -8.5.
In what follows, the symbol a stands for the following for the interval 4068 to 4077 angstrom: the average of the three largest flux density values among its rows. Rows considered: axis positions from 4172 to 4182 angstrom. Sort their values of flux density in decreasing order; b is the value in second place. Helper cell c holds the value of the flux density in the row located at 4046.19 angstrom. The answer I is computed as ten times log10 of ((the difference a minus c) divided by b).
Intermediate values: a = 10.8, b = 10.92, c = 10.03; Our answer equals -11.4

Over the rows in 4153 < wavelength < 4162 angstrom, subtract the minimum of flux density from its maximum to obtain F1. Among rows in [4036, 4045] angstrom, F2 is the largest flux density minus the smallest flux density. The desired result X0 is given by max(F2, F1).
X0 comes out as 0.54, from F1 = 0.54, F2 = 0.23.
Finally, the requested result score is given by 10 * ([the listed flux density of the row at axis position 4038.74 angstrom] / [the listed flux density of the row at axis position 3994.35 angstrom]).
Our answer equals 9.9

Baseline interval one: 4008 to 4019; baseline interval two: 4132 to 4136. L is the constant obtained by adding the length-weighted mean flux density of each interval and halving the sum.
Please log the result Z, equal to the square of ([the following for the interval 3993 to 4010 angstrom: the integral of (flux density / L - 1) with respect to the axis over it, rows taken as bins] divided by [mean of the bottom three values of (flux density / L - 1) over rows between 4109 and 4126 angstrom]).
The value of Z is 192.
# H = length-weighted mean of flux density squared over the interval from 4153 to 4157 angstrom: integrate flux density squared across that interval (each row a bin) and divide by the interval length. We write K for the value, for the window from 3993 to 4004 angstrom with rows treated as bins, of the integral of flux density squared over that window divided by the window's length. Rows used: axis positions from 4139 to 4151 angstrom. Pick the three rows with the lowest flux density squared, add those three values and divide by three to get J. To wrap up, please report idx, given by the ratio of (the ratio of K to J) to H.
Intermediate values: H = 112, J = 105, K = 110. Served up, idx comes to 0.0094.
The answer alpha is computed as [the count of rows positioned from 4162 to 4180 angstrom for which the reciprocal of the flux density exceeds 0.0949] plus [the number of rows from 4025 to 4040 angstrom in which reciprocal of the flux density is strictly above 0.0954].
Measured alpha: 5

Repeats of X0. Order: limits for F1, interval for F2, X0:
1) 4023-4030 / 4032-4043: 0.56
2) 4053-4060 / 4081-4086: 0.57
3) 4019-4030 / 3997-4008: 0.96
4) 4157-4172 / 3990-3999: 1.13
